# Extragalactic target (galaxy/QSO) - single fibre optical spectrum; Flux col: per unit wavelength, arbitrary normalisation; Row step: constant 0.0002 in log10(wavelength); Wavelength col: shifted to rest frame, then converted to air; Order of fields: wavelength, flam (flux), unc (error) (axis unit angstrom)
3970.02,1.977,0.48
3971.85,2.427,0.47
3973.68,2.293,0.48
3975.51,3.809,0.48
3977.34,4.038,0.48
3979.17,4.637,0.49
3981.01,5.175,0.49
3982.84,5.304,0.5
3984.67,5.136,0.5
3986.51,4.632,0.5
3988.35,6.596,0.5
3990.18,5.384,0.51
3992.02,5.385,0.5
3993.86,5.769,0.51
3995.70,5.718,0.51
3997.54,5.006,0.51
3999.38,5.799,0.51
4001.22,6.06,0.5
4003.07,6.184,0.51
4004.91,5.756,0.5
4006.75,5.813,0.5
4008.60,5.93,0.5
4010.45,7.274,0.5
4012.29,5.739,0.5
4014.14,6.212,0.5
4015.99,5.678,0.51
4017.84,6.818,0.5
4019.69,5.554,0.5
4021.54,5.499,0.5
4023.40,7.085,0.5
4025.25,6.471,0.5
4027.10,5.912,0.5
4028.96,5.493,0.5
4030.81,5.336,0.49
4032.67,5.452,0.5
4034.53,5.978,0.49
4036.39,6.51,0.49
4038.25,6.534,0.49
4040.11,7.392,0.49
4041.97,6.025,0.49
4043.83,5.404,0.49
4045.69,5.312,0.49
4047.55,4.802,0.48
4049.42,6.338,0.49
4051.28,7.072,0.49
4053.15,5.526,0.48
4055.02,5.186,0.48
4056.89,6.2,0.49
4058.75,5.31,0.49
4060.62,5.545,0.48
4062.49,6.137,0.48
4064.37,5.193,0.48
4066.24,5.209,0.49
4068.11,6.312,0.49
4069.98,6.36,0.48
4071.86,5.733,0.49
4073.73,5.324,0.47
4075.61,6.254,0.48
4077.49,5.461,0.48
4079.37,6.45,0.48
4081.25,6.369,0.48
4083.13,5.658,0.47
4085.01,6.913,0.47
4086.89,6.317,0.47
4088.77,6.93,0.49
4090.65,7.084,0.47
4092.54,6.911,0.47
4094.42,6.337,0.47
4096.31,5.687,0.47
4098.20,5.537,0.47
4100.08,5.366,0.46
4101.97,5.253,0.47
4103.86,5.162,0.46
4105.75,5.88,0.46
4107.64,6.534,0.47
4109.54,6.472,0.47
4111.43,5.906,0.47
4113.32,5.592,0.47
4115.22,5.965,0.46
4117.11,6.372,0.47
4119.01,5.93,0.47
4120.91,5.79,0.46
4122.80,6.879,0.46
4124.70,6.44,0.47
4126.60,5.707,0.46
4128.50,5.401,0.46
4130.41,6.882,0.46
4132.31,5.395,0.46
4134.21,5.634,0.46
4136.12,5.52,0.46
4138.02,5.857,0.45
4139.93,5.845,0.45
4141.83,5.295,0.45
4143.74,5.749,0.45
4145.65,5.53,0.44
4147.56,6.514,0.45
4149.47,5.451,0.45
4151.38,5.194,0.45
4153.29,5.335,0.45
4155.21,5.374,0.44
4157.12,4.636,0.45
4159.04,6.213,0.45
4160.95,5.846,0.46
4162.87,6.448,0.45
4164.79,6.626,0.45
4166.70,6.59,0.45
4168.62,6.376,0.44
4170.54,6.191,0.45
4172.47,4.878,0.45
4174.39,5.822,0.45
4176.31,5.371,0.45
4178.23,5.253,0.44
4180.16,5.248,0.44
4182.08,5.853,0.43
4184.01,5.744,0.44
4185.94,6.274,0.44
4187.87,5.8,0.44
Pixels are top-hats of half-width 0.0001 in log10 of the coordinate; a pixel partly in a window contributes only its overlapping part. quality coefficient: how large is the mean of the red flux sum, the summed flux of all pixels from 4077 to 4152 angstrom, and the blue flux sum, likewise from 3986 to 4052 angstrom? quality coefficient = 227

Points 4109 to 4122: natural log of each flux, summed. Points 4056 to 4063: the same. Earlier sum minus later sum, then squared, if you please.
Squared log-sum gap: 30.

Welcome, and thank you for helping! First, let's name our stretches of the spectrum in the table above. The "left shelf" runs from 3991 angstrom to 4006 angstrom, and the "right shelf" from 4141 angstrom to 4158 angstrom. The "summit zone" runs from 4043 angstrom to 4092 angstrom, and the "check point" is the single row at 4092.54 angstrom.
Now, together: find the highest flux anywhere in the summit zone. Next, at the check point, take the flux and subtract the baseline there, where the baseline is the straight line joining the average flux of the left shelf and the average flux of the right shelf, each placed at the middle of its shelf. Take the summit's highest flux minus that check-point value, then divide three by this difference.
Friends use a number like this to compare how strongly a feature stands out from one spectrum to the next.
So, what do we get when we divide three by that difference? 0.524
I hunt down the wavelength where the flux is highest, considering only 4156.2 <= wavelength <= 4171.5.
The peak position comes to 4164.79 angstrom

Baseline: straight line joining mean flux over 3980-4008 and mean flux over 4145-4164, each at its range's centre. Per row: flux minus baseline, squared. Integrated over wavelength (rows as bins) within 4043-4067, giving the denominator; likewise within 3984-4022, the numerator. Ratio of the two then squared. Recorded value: 3.0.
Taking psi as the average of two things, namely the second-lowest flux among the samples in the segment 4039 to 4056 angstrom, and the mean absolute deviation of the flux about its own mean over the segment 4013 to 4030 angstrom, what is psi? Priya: 2.84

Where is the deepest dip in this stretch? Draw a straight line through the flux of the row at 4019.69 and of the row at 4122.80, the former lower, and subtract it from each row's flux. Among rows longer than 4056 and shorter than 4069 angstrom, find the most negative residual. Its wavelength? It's 4066.24 angstrom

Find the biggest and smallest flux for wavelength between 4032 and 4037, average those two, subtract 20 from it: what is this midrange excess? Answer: -14.0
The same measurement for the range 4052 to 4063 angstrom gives -14.3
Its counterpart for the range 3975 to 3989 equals -14.8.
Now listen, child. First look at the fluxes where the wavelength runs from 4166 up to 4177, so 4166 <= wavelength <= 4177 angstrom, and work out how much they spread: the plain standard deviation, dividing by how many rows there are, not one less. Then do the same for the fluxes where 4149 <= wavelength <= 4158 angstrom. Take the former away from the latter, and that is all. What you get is -0.30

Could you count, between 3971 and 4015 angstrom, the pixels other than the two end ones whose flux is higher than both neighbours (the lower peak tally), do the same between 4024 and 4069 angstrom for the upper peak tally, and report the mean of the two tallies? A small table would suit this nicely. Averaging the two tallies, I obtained 4.5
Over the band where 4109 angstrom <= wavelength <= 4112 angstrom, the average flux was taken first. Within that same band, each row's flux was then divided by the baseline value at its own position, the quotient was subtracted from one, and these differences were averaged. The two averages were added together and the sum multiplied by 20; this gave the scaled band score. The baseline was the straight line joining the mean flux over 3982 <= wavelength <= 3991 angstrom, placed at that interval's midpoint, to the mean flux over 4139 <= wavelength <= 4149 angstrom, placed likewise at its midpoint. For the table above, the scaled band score 122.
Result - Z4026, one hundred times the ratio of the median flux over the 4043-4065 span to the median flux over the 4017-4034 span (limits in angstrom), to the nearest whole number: 98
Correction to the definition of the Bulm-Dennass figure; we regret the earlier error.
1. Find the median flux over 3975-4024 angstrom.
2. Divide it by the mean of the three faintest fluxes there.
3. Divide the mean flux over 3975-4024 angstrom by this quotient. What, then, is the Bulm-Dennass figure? 4.1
